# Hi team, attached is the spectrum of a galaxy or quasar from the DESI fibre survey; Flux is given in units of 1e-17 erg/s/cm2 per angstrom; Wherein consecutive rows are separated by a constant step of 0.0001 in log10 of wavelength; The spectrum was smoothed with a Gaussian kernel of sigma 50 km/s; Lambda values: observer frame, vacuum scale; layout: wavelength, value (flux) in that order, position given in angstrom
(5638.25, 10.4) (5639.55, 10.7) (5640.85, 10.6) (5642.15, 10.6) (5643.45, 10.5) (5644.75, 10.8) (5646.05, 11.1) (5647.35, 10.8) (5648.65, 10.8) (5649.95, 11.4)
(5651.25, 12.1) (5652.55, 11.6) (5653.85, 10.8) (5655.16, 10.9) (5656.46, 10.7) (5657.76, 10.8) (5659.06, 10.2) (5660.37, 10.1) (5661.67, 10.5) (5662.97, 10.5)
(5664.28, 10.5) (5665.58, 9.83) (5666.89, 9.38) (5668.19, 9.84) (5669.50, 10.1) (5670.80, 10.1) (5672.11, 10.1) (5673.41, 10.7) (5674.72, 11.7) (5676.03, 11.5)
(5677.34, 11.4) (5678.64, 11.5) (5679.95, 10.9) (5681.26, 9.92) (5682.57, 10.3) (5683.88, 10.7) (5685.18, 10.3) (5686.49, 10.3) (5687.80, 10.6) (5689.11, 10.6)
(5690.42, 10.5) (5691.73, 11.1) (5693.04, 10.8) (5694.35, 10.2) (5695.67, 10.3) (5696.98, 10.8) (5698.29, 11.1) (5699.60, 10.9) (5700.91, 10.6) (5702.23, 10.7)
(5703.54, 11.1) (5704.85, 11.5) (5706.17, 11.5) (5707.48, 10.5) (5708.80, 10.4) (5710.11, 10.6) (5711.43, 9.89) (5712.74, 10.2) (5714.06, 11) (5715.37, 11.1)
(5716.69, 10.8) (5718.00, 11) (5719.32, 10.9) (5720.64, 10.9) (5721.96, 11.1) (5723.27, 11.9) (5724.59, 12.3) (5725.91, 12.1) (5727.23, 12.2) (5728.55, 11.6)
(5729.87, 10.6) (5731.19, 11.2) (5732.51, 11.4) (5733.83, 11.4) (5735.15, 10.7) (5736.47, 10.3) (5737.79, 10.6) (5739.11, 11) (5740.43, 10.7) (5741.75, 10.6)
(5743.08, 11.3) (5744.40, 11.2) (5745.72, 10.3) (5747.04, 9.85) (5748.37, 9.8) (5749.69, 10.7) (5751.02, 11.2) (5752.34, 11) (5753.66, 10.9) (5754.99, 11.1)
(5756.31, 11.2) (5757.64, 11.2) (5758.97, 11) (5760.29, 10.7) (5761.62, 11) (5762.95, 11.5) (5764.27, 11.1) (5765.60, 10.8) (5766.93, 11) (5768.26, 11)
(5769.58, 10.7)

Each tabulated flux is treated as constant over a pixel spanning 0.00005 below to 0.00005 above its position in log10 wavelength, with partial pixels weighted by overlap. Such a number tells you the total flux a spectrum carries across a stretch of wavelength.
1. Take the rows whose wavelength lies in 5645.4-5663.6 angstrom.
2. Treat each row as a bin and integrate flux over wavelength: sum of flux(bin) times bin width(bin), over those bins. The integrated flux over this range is 198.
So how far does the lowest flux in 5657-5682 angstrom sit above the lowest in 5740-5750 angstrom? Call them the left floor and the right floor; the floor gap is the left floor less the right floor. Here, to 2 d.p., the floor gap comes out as -0.42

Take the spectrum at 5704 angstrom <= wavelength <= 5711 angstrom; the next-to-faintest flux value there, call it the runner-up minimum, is 10.5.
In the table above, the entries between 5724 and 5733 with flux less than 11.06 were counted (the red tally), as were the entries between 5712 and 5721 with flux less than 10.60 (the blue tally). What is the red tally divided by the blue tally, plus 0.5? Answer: 1.5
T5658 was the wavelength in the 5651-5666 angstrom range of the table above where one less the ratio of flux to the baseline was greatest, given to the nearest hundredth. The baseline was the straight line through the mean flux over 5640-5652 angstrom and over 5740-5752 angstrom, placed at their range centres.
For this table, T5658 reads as 5665.58 angstrom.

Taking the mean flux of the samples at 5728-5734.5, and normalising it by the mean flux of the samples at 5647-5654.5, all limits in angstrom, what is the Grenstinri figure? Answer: 1.00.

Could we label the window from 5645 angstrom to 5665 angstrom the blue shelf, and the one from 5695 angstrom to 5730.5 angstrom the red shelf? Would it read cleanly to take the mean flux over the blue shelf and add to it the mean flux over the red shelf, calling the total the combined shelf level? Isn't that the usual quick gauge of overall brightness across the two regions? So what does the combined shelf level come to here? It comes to 21.9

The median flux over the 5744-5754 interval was 10.8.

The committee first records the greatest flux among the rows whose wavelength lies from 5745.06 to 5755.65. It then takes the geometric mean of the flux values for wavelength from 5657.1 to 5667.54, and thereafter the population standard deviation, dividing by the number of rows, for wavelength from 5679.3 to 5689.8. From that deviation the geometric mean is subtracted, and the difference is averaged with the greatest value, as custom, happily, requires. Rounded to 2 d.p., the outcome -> 0.63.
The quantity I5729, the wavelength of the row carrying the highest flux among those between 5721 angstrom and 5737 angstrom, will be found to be 5724.59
